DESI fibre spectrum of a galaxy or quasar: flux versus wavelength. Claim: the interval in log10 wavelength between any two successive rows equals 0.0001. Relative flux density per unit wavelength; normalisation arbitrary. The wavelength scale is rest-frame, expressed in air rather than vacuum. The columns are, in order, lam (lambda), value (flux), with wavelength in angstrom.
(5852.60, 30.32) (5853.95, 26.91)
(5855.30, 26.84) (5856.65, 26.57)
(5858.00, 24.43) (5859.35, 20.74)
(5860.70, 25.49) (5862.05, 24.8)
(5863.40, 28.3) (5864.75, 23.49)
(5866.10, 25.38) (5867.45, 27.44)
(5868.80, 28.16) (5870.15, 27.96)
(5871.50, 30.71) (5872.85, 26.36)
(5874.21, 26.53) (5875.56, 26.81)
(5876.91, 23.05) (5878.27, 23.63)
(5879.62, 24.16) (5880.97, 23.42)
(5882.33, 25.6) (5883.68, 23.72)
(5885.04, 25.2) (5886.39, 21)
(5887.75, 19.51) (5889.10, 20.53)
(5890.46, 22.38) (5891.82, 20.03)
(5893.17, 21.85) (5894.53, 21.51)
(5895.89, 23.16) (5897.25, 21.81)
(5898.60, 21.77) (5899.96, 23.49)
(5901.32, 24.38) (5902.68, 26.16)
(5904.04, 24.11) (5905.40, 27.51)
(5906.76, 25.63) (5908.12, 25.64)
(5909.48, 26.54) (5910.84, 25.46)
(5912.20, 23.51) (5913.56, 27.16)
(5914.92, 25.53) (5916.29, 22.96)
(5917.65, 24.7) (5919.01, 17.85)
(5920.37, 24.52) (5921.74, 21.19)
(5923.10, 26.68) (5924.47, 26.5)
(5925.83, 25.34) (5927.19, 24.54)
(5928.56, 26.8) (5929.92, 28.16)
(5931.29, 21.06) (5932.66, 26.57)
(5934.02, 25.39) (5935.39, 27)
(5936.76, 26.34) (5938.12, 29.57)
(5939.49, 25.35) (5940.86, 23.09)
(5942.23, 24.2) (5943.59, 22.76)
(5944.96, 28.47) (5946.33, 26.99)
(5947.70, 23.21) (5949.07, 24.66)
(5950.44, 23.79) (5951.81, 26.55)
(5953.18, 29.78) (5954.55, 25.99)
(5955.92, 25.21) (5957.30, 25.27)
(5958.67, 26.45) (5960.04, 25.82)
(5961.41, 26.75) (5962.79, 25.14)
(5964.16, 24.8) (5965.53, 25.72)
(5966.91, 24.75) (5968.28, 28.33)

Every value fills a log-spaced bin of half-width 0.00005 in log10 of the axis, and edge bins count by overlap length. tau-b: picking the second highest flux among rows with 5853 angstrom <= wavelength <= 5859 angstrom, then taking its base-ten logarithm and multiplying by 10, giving 14.3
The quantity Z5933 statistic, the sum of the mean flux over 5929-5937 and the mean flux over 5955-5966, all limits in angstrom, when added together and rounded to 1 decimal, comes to 51.4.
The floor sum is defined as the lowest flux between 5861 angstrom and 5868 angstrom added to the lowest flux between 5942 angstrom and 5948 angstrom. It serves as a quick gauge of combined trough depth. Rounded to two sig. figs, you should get 46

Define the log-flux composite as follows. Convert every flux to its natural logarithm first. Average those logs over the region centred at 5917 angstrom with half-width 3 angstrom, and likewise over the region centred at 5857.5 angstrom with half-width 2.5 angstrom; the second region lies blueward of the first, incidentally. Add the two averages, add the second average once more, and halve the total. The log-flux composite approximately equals 4.76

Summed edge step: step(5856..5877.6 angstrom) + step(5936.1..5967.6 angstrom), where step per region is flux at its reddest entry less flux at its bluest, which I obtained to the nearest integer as -5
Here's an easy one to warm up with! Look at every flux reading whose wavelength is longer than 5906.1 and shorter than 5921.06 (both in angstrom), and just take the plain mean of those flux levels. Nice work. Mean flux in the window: 24.5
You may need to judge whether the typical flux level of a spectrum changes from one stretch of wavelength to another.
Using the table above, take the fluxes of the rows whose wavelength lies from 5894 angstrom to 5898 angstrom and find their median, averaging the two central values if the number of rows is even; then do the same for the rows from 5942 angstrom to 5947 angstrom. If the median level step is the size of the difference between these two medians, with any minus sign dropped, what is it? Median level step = 3.8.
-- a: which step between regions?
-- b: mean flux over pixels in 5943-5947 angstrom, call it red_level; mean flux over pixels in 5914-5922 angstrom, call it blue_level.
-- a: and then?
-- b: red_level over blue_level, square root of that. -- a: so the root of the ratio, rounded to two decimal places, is 1.07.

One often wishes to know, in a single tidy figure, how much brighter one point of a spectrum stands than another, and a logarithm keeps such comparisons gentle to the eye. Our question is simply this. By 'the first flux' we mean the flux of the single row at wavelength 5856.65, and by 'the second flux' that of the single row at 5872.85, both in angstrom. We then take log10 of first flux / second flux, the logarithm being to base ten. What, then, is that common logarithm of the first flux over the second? 0.00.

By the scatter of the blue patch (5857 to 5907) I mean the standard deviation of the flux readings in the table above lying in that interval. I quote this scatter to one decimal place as 2.6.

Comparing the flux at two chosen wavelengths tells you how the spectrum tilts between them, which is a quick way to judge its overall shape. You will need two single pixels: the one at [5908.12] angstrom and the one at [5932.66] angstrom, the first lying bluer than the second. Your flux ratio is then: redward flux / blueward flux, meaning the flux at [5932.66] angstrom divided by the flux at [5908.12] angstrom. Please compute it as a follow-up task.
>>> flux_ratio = 1.04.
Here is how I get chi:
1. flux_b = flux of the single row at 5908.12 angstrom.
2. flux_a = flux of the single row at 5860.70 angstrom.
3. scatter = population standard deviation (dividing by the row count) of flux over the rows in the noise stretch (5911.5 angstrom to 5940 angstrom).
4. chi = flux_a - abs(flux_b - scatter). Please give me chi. 2.4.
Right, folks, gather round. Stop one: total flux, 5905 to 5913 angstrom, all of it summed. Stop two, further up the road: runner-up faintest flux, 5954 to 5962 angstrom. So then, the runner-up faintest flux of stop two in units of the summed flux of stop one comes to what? 0.164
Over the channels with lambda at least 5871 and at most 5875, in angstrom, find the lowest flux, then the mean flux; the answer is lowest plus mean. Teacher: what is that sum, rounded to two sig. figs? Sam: 54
